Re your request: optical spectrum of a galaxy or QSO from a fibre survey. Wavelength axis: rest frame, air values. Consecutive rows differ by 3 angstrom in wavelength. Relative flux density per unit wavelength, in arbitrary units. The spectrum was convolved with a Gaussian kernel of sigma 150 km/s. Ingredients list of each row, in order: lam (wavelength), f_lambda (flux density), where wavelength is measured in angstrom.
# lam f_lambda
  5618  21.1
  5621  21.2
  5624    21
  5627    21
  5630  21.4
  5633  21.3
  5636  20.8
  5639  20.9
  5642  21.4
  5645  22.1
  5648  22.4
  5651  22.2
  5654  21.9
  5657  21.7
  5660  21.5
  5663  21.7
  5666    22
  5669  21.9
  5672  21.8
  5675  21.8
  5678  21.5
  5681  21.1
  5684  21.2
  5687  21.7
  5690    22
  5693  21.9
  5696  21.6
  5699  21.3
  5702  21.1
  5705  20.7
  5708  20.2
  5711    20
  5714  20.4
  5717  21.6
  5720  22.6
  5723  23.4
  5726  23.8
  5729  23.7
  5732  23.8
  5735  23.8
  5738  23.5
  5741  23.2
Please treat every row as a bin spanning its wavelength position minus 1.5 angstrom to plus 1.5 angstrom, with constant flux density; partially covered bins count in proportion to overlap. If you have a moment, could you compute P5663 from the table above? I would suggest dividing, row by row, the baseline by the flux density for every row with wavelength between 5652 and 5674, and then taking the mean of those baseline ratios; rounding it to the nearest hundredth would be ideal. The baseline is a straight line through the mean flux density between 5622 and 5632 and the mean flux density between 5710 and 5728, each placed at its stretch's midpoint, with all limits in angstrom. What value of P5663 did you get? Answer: 0.99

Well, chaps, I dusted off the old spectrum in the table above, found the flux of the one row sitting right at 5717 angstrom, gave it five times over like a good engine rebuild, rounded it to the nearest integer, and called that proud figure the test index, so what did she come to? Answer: 108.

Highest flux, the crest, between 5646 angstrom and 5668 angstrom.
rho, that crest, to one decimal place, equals 22.4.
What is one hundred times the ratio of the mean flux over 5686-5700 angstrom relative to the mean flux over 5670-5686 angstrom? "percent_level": 101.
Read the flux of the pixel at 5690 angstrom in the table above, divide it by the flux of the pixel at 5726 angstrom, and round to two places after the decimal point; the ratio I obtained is 0.92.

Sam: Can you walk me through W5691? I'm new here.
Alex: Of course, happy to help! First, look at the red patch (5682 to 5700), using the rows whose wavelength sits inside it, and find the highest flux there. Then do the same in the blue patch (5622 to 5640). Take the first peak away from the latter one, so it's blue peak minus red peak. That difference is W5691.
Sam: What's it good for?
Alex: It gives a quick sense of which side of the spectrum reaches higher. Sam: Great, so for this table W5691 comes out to -0.60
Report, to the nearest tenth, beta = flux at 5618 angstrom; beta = 21.1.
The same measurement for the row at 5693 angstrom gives 21.9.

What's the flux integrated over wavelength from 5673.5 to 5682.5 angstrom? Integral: 193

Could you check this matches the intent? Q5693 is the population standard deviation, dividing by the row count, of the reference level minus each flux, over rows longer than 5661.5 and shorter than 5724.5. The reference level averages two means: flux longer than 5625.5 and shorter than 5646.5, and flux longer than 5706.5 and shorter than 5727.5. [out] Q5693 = 0.76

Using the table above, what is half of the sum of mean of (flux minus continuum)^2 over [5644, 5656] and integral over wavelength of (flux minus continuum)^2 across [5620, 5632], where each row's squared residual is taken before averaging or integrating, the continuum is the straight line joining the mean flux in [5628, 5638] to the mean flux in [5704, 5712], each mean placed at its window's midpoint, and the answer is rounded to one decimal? 1.0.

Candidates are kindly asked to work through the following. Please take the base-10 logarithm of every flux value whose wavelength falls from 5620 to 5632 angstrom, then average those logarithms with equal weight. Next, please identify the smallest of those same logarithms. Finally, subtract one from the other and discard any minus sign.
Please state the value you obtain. 0.003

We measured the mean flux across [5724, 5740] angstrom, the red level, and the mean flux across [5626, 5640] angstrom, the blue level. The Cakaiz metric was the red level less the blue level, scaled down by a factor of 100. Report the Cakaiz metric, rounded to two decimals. 0.03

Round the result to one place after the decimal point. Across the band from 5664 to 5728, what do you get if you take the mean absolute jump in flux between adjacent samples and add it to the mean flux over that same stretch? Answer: 22.0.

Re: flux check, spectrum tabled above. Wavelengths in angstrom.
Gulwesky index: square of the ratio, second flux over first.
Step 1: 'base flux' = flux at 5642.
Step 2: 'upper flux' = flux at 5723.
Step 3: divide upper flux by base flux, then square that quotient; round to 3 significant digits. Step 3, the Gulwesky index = 1.20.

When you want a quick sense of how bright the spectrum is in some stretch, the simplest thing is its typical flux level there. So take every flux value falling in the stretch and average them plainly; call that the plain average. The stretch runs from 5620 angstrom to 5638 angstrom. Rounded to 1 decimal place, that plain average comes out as 21.1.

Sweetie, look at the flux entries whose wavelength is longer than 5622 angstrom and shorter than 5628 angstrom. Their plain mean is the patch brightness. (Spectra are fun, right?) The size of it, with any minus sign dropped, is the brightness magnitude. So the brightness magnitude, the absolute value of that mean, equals 21.0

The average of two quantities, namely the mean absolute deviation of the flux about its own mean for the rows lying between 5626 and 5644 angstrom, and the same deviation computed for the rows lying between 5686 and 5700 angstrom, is 0.22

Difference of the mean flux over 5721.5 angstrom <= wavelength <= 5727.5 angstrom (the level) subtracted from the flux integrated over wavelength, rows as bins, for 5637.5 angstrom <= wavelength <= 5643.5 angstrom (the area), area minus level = 103.3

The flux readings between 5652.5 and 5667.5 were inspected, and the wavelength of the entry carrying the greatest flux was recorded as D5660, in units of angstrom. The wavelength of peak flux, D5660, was 5666 angstrom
